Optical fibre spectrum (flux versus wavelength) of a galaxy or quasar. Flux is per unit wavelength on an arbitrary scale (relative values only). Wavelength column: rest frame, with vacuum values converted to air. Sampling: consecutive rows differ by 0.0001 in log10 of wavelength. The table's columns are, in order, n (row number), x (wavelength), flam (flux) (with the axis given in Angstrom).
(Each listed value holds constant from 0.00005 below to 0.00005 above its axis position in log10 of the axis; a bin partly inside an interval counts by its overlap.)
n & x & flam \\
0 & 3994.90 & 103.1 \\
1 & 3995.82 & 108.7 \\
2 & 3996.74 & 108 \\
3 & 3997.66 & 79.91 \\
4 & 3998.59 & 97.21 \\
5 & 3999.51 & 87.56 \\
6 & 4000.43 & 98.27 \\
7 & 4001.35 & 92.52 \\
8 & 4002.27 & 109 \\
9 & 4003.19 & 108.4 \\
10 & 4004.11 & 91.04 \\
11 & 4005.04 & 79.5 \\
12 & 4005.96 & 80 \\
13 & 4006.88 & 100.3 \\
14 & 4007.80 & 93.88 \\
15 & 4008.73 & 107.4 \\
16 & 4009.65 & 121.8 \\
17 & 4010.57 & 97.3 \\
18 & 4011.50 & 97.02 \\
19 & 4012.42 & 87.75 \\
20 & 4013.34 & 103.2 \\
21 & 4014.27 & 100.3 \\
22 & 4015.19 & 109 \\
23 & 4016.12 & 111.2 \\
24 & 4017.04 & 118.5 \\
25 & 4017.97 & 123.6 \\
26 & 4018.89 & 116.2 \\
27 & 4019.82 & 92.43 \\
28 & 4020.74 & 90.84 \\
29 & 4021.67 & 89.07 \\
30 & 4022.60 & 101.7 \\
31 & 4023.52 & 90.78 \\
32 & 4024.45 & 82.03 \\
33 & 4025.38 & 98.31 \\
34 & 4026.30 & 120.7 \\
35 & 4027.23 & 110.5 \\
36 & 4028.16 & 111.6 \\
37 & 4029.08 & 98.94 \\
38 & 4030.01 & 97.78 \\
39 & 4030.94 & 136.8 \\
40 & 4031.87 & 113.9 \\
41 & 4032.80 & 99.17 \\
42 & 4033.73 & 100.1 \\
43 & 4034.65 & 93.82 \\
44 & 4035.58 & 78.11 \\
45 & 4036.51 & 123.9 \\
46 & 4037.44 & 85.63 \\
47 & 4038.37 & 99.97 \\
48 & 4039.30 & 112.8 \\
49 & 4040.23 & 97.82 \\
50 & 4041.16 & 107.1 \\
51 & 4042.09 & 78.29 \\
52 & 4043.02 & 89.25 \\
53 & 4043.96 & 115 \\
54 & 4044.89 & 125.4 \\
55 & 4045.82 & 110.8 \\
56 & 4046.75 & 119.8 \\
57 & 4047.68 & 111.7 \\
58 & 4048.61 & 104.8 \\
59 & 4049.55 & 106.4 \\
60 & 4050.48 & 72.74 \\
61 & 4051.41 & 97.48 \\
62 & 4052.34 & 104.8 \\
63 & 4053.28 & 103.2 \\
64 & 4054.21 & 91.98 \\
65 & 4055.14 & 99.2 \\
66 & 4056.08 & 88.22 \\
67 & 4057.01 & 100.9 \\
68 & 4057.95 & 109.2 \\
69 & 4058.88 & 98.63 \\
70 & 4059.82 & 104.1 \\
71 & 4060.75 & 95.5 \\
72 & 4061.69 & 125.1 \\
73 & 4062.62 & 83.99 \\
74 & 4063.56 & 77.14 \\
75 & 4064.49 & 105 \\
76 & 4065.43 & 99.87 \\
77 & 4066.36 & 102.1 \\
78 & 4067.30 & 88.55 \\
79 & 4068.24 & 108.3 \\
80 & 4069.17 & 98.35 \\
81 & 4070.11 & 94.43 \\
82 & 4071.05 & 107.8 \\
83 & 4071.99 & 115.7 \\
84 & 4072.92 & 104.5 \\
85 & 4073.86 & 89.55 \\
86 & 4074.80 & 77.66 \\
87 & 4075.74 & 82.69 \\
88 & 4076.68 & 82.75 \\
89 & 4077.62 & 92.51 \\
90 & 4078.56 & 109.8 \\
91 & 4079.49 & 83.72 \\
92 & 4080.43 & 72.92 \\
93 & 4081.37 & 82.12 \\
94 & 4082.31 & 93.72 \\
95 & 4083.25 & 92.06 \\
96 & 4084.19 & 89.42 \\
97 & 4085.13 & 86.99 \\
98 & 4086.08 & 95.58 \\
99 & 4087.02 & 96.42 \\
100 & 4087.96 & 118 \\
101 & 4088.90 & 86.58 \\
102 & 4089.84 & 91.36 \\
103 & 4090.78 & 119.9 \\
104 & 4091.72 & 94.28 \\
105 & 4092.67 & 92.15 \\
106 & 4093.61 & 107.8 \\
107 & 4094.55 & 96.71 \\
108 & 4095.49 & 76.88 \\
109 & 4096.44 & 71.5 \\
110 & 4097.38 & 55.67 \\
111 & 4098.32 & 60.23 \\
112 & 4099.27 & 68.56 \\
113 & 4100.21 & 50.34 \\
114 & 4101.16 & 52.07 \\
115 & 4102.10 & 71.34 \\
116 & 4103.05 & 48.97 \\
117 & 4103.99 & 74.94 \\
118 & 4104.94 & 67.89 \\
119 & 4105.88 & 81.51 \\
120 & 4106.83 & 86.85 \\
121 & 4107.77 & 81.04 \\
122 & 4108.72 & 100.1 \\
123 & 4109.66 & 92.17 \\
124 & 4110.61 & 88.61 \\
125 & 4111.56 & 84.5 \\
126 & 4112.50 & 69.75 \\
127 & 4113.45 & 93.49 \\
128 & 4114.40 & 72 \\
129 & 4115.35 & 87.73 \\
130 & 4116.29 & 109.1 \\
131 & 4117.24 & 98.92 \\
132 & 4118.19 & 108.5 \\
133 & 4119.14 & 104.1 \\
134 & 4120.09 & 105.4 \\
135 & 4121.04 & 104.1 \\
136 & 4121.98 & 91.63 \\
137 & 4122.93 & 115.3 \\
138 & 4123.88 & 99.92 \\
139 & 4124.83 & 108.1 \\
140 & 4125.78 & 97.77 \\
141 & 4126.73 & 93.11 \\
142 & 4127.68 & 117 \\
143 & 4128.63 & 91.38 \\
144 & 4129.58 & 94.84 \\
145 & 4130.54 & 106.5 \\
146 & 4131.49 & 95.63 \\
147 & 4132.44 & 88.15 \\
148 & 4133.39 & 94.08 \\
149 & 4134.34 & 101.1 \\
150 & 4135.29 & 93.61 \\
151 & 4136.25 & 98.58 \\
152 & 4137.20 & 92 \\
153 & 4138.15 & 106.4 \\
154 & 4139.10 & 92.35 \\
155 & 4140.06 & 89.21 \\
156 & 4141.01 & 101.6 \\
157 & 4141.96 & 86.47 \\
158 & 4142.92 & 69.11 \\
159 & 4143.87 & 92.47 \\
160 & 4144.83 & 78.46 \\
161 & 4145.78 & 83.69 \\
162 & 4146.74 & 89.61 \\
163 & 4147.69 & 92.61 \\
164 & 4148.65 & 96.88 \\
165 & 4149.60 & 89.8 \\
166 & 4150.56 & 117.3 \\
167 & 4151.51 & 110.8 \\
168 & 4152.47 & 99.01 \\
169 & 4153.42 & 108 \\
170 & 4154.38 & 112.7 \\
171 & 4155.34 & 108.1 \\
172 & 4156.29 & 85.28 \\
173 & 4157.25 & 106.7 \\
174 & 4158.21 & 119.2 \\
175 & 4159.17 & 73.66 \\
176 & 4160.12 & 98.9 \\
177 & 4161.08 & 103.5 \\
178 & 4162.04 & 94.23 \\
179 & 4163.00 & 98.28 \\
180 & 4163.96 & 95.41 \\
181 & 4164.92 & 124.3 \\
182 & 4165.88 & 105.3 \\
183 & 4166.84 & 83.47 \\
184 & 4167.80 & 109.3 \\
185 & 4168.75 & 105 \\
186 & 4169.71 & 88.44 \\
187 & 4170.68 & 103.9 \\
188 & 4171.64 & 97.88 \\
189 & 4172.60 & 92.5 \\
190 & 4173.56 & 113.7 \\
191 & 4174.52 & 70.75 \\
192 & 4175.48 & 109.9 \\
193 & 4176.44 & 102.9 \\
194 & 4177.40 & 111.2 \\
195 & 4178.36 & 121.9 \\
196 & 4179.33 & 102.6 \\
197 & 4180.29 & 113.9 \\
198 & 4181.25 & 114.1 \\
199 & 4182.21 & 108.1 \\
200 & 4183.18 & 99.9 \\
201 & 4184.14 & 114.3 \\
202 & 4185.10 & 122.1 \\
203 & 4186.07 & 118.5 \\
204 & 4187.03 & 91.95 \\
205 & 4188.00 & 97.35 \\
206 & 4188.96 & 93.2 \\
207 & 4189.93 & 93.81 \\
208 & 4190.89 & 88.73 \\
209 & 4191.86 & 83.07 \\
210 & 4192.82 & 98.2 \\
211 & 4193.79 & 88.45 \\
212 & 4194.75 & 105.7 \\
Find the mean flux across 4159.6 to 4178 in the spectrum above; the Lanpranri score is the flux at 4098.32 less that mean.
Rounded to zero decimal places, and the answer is -40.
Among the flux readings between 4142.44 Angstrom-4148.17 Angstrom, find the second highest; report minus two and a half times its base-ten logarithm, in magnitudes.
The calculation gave -4.92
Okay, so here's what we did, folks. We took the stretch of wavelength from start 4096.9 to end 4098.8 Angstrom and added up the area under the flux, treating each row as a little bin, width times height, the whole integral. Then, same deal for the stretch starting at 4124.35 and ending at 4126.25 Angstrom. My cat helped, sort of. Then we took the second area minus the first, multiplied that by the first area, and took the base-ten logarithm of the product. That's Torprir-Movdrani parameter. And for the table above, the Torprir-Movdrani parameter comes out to 4.0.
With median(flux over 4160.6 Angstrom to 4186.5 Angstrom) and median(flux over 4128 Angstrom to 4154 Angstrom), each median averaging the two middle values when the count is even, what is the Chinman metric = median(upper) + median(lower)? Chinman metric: 199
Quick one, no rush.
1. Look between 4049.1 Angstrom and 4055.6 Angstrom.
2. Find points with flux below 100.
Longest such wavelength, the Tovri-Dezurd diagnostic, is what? 4055.14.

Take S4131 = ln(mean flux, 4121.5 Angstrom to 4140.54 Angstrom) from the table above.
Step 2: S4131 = 4.59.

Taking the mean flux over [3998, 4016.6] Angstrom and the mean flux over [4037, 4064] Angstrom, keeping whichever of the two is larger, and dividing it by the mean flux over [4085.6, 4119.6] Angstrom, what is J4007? 1.19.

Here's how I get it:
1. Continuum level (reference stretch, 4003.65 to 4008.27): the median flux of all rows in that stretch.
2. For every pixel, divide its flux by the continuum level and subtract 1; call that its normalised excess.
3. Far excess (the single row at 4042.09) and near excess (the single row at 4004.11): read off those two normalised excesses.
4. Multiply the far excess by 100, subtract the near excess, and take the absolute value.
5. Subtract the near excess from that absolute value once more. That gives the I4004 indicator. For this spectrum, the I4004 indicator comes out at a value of 14.0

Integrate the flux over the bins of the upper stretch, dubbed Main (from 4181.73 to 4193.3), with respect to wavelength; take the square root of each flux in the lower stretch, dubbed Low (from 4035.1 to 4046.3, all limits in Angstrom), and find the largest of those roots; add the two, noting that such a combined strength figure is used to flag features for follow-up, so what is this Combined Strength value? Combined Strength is 1177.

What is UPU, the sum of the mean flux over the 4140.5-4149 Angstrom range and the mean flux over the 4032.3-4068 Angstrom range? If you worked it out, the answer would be 188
